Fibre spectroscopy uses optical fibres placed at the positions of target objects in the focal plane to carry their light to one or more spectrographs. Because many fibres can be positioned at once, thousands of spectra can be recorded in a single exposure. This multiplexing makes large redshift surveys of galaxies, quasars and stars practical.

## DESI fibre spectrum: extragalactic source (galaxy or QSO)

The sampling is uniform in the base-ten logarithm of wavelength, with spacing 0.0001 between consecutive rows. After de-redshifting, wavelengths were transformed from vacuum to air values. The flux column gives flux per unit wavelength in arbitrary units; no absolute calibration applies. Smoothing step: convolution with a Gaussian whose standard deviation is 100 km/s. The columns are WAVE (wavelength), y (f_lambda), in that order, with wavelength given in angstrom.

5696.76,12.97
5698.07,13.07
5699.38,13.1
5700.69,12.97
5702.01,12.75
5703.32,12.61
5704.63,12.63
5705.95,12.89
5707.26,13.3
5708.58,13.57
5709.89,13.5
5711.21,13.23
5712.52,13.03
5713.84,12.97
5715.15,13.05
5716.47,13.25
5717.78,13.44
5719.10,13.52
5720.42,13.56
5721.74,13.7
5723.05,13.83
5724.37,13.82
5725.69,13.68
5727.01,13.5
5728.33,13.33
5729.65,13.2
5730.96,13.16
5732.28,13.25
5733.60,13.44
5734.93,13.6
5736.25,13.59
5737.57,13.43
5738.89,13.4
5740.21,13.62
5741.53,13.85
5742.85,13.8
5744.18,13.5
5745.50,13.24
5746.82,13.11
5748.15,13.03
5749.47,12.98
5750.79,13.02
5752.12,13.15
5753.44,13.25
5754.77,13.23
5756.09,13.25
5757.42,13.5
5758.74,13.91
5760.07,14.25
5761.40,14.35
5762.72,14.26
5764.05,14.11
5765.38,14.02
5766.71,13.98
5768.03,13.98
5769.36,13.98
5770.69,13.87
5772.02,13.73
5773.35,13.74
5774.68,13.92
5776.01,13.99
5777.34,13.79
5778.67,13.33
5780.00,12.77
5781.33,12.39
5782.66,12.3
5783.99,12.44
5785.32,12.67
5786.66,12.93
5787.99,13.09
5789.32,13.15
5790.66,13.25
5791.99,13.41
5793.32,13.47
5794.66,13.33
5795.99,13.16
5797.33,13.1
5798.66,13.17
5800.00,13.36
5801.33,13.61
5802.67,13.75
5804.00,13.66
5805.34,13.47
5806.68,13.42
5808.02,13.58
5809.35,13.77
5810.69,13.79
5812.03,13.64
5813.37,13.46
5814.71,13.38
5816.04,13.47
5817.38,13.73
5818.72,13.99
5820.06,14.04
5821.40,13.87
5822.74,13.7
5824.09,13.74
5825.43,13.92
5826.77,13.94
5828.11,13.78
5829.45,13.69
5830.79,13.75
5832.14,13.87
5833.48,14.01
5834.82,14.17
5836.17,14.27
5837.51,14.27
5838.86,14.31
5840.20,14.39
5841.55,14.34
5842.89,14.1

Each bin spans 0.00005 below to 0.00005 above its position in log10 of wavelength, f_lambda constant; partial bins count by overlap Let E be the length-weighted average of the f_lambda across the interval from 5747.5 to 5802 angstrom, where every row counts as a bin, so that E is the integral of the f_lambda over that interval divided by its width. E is 13.4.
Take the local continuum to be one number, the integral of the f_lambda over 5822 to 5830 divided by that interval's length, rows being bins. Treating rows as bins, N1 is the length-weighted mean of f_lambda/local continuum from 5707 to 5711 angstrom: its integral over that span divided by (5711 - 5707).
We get 0.97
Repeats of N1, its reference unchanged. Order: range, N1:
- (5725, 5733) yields 0.97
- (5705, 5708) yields 0.94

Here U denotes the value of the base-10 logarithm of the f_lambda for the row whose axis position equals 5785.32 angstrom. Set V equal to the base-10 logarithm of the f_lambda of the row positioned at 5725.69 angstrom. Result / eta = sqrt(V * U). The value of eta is 1.12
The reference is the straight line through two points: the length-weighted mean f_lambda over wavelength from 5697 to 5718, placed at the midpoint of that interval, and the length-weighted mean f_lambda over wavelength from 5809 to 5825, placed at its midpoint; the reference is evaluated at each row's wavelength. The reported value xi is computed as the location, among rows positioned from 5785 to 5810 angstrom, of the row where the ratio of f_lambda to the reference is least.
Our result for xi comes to 5785.32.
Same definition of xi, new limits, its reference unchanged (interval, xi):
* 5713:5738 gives 5713.84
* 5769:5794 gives 5782.66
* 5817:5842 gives 5829.45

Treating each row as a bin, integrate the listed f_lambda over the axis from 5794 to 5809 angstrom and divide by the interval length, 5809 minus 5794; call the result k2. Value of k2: 13.4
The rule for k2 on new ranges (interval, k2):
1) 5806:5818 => 13.6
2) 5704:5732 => 13.3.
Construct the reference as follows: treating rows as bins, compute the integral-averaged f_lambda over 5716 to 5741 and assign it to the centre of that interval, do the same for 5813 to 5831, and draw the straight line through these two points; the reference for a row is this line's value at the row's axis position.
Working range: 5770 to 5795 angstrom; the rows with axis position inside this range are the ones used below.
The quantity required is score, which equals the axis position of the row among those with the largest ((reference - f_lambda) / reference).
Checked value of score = 5782.66 angstrom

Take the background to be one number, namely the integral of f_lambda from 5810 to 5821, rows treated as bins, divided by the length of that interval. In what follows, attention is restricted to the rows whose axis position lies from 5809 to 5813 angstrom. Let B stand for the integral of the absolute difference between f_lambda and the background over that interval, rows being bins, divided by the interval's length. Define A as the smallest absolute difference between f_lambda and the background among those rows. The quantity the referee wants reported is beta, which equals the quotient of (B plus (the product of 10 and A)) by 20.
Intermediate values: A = 0.05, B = 0.1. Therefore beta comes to 0.031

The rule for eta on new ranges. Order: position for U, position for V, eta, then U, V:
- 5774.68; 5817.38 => 1.14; 1.14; 1.14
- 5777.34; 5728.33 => 1.13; 1.14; 1.12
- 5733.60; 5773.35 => 1.13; 1.13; 1.14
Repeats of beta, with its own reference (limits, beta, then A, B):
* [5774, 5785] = 0.085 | 0.10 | 0.7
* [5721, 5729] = 0.010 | 0.01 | 0.1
